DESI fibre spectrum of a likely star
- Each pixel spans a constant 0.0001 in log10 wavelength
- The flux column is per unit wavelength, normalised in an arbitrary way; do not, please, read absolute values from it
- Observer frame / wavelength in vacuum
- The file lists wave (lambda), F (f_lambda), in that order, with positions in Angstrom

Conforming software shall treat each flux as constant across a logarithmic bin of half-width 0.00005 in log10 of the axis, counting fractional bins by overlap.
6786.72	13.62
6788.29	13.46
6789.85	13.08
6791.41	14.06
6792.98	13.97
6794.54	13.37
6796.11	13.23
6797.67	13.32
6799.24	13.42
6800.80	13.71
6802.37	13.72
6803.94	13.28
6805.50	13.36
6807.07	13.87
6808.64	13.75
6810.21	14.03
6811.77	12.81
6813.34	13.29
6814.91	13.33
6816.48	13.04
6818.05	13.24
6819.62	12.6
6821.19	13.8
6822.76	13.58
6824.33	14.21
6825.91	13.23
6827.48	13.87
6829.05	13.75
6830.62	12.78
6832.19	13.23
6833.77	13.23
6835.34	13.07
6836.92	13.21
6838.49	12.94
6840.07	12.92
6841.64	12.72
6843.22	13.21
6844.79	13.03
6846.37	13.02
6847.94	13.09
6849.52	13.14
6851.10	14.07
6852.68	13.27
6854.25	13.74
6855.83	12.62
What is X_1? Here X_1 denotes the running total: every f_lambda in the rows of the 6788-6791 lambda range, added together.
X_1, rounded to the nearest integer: 27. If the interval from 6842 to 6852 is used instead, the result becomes 80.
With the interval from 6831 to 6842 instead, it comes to 91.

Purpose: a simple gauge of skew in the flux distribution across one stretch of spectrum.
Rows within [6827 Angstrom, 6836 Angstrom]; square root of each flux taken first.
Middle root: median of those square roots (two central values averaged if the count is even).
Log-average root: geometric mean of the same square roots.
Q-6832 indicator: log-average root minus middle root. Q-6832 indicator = 0.012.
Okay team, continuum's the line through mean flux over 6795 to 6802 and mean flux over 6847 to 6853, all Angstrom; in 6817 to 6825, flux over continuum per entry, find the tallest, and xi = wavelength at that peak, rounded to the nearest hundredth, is 6824.33 Angstrom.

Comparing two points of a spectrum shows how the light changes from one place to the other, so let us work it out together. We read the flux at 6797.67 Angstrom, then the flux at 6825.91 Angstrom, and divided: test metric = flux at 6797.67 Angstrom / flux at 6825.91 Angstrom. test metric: 1.01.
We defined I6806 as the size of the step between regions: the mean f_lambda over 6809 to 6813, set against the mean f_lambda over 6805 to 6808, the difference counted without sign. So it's 0.2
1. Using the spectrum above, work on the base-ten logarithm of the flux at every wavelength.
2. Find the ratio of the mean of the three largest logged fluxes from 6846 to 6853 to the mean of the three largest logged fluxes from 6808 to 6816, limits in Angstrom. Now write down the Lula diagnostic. 0.9940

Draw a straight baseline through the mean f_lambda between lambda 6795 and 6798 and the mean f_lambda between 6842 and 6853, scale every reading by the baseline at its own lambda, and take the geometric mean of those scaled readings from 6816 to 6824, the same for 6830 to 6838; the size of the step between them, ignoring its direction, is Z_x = 0.010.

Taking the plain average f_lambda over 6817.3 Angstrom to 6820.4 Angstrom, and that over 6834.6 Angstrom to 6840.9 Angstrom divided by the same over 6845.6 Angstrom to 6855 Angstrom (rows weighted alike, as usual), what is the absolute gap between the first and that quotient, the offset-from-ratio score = 11.9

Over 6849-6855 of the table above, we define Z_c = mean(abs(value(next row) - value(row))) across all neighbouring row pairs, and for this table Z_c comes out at 0.73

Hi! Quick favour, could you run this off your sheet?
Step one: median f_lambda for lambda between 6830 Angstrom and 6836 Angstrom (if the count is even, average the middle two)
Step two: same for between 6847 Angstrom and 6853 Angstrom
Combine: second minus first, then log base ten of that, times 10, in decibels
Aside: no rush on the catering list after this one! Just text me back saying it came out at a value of -13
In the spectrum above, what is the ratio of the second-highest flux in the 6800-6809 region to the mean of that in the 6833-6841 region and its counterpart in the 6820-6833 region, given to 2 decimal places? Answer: 1.02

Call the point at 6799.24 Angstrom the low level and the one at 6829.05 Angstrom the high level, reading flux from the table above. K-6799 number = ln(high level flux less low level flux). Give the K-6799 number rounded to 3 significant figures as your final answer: -1.11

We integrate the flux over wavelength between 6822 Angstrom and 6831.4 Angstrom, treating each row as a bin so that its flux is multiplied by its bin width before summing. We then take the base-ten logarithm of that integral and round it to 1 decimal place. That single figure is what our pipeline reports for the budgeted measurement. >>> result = 2.1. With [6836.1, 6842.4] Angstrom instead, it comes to 1.9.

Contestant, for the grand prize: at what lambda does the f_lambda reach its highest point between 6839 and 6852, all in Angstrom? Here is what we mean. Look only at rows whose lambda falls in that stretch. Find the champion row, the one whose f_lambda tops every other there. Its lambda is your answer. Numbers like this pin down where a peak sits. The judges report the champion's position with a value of 6851.10 Angstrom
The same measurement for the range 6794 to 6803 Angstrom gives 6802.37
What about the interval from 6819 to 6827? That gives 6824.33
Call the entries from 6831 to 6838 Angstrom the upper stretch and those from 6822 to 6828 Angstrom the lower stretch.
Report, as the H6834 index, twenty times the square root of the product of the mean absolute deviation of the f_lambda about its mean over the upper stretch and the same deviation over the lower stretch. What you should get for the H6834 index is 2.7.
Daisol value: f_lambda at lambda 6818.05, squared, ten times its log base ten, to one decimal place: 22.4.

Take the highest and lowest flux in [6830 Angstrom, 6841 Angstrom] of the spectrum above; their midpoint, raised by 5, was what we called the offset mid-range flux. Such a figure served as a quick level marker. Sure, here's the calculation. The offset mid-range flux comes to 18.0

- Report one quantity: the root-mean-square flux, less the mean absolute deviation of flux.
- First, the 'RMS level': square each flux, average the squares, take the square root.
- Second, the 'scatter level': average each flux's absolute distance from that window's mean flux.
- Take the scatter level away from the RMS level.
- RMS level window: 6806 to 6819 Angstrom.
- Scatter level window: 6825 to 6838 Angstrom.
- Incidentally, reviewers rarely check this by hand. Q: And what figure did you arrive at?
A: 13.17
